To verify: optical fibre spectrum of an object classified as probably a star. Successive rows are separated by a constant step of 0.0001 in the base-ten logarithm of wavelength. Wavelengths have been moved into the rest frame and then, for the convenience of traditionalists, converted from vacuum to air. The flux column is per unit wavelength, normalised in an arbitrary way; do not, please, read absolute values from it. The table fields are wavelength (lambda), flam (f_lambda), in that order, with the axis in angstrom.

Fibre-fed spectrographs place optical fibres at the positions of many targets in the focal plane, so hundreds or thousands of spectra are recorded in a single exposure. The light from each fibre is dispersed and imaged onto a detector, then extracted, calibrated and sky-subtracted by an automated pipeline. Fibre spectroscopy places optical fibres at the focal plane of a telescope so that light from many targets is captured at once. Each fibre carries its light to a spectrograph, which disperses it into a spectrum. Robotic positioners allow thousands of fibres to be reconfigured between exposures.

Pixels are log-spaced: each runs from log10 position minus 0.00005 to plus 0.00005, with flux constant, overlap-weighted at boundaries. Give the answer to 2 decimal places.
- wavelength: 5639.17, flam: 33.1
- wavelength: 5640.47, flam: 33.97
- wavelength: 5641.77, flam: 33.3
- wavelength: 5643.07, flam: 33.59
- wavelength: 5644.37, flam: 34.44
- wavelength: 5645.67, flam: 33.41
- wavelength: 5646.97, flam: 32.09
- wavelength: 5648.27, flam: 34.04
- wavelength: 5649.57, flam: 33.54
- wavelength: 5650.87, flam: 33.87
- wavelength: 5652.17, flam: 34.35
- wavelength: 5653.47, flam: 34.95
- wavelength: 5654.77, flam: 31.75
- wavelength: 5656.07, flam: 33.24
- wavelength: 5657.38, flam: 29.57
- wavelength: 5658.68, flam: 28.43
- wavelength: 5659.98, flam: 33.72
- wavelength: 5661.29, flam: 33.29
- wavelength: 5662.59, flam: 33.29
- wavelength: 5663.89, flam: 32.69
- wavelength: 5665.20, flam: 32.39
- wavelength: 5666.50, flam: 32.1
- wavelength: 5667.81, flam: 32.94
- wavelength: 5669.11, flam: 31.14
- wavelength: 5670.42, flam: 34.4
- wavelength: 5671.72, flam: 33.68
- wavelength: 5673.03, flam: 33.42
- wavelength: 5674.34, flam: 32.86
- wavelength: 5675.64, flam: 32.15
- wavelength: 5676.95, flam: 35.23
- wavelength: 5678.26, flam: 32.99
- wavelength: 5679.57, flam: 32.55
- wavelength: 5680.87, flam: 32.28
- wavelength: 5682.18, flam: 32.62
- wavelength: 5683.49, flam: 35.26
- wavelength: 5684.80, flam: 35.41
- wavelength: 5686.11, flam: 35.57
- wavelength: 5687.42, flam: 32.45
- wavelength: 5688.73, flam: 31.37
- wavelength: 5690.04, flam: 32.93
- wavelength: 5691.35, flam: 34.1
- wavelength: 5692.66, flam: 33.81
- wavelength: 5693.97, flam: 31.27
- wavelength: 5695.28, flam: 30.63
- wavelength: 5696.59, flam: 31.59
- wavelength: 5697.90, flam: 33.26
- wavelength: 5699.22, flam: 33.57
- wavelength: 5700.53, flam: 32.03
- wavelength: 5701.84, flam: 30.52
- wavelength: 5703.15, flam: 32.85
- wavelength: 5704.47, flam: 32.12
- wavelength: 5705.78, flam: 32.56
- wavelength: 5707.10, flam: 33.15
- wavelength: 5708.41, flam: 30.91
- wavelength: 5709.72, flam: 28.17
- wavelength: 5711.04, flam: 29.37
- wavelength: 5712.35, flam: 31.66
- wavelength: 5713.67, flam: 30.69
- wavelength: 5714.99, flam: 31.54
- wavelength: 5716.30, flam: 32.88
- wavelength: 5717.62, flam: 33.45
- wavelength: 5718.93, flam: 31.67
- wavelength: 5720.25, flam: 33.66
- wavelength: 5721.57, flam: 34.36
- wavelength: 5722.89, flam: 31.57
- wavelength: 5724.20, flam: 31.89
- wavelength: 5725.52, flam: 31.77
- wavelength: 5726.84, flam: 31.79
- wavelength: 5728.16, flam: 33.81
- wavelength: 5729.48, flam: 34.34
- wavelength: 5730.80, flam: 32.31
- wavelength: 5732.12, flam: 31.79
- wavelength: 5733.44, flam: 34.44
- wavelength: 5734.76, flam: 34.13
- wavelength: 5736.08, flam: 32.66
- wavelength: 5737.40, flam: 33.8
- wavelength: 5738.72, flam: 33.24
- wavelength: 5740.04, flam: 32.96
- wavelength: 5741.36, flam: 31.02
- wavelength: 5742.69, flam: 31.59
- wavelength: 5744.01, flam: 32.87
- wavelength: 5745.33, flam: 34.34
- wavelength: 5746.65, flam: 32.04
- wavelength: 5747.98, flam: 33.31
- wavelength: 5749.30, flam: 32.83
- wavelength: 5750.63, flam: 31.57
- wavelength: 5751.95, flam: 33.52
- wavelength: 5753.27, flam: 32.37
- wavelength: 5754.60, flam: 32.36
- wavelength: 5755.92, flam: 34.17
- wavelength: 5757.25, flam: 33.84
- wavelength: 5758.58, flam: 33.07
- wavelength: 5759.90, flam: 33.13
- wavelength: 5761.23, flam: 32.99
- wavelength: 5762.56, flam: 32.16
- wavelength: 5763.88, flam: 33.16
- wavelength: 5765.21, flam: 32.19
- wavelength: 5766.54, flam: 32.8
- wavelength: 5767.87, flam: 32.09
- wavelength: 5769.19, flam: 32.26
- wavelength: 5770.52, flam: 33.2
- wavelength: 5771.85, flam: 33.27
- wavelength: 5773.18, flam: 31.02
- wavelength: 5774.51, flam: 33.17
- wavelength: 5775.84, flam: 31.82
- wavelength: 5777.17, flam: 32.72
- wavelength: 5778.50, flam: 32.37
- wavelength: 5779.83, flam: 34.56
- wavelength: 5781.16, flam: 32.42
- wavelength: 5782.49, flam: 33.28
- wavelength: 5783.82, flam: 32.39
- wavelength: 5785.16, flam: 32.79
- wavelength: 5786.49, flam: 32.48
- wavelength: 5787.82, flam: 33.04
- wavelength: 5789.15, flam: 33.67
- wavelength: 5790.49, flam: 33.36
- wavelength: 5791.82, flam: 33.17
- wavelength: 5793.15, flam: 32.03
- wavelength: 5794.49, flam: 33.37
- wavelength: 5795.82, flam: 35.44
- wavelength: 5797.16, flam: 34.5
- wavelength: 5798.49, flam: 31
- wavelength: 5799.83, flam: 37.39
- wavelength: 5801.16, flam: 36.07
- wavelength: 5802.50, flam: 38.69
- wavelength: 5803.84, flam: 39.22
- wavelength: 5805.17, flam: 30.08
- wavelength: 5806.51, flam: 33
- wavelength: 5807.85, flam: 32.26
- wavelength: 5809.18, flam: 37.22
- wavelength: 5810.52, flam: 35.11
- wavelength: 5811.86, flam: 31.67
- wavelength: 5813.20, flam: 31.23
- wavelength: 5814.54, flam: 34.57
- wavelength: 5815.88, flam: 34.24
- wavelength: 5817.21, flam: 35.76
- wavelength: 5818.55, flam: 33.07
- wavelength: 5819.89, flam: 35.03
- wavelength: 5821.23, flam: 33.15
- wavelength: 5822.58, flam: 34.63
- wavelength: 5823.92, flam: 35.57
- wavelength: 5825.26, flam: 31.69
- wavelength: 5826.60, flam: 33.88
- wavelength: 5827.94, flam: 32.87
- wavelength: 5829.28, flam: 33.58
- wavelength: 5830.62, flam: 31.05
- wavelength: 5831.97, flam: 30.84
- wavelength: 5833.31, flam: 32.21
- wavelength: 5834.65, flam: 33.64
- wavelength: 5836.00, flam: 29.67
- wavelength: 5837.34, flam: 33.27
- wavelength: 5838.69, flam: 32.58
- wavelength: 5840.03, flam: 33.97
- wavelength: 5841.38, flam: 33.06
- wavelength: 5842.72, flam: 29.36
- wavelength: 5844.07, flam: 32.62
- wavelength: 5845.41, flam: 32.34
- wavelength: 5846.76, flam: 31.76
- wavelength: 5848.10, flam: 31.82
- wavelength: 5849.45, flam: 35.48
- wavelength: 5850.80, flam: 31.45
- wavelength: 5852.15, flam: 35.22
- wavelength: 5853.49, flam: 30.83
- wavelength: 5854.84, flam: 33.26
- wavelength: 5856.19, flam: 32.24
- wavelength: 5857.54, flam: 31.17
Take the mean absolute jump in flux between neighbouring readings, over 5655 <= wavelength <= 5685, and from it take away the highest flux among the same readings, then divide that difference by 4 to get -8.52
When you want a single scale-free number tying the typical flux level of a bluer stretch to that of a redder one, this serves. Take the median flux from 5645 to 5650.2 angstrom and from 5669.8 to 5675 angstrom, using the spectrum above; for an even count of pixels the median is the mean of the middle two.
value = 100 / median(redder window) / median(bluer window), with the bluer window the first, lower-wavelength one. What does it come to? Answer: 0.089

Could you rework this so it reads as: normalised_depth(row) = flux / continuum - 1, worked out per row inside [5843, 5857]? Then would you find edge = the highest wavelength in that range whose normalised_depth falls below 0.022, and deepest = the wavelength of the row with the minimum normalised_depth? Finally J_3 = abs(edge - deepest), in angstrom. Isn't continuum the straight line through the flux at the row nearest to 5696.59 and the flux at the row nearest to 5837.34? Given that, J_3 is 2.7 angstrom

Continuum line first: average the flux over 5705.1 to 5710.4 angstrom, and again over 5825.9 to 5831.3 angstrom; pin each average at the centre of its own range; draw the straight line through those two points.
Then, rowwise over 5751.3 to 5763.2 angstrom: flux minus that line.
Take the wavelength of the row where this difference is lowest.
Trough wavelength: 5762.56 angstrom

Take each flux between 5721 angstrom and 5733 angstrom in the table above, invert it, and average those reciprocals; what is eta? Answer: 0.0307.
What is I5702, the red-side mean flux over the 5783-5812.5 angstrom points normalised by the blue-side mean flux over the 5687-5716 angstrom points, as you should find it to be 1.07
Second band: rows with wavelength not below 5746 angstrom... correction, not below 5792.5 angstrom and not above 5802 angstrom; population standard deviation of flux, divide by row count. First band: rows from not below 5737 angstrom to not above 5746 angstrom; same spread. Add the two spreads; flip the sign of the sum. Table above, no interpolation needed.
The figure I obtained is -3.2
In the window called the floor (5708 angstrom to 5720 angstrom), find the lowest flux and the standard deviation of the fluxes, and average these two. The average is 14.9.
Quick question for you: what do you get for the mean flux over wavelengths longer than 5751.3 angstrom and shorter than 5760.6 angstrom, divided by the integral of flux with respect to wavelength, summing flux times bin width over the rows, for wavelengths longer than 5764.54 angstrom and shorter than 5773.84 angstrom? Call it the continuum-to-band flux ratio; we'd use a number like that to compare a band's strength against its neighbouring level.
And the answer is 0.110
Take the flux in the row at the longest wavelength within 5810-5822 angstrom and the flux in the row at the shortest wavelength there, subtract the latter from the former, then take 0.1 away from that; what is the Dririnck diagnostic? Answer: -2.1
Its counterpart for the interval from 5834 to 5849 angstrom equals -1.9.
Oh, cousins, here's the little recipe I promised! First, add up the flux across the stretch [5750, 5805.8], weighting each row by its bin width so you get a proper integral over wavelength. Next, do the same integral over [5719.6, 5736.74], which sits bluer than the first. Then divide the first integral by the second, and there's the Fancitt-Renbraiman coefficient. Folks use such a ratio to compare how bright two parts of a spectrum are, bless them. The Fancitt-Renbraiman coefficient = 3.3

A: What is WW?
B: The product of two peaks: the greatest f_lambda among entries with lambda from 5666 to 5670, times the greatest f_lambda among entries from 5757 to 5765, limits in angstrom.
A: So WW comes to 1115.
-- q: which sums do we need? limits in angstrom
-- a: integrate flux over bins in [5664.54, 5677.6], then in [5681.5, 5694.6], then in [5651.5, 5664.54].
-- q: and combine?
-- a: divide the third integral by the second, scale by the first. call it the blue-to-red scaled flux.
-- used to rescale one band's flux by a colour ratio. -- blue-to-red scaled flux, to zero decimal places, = 417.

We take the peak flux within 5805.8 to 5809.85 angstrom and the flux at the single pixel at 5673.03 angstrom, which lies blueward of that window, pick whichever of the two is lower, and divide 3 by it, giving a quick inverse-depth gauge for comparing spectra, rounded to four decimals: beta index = 0.0898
